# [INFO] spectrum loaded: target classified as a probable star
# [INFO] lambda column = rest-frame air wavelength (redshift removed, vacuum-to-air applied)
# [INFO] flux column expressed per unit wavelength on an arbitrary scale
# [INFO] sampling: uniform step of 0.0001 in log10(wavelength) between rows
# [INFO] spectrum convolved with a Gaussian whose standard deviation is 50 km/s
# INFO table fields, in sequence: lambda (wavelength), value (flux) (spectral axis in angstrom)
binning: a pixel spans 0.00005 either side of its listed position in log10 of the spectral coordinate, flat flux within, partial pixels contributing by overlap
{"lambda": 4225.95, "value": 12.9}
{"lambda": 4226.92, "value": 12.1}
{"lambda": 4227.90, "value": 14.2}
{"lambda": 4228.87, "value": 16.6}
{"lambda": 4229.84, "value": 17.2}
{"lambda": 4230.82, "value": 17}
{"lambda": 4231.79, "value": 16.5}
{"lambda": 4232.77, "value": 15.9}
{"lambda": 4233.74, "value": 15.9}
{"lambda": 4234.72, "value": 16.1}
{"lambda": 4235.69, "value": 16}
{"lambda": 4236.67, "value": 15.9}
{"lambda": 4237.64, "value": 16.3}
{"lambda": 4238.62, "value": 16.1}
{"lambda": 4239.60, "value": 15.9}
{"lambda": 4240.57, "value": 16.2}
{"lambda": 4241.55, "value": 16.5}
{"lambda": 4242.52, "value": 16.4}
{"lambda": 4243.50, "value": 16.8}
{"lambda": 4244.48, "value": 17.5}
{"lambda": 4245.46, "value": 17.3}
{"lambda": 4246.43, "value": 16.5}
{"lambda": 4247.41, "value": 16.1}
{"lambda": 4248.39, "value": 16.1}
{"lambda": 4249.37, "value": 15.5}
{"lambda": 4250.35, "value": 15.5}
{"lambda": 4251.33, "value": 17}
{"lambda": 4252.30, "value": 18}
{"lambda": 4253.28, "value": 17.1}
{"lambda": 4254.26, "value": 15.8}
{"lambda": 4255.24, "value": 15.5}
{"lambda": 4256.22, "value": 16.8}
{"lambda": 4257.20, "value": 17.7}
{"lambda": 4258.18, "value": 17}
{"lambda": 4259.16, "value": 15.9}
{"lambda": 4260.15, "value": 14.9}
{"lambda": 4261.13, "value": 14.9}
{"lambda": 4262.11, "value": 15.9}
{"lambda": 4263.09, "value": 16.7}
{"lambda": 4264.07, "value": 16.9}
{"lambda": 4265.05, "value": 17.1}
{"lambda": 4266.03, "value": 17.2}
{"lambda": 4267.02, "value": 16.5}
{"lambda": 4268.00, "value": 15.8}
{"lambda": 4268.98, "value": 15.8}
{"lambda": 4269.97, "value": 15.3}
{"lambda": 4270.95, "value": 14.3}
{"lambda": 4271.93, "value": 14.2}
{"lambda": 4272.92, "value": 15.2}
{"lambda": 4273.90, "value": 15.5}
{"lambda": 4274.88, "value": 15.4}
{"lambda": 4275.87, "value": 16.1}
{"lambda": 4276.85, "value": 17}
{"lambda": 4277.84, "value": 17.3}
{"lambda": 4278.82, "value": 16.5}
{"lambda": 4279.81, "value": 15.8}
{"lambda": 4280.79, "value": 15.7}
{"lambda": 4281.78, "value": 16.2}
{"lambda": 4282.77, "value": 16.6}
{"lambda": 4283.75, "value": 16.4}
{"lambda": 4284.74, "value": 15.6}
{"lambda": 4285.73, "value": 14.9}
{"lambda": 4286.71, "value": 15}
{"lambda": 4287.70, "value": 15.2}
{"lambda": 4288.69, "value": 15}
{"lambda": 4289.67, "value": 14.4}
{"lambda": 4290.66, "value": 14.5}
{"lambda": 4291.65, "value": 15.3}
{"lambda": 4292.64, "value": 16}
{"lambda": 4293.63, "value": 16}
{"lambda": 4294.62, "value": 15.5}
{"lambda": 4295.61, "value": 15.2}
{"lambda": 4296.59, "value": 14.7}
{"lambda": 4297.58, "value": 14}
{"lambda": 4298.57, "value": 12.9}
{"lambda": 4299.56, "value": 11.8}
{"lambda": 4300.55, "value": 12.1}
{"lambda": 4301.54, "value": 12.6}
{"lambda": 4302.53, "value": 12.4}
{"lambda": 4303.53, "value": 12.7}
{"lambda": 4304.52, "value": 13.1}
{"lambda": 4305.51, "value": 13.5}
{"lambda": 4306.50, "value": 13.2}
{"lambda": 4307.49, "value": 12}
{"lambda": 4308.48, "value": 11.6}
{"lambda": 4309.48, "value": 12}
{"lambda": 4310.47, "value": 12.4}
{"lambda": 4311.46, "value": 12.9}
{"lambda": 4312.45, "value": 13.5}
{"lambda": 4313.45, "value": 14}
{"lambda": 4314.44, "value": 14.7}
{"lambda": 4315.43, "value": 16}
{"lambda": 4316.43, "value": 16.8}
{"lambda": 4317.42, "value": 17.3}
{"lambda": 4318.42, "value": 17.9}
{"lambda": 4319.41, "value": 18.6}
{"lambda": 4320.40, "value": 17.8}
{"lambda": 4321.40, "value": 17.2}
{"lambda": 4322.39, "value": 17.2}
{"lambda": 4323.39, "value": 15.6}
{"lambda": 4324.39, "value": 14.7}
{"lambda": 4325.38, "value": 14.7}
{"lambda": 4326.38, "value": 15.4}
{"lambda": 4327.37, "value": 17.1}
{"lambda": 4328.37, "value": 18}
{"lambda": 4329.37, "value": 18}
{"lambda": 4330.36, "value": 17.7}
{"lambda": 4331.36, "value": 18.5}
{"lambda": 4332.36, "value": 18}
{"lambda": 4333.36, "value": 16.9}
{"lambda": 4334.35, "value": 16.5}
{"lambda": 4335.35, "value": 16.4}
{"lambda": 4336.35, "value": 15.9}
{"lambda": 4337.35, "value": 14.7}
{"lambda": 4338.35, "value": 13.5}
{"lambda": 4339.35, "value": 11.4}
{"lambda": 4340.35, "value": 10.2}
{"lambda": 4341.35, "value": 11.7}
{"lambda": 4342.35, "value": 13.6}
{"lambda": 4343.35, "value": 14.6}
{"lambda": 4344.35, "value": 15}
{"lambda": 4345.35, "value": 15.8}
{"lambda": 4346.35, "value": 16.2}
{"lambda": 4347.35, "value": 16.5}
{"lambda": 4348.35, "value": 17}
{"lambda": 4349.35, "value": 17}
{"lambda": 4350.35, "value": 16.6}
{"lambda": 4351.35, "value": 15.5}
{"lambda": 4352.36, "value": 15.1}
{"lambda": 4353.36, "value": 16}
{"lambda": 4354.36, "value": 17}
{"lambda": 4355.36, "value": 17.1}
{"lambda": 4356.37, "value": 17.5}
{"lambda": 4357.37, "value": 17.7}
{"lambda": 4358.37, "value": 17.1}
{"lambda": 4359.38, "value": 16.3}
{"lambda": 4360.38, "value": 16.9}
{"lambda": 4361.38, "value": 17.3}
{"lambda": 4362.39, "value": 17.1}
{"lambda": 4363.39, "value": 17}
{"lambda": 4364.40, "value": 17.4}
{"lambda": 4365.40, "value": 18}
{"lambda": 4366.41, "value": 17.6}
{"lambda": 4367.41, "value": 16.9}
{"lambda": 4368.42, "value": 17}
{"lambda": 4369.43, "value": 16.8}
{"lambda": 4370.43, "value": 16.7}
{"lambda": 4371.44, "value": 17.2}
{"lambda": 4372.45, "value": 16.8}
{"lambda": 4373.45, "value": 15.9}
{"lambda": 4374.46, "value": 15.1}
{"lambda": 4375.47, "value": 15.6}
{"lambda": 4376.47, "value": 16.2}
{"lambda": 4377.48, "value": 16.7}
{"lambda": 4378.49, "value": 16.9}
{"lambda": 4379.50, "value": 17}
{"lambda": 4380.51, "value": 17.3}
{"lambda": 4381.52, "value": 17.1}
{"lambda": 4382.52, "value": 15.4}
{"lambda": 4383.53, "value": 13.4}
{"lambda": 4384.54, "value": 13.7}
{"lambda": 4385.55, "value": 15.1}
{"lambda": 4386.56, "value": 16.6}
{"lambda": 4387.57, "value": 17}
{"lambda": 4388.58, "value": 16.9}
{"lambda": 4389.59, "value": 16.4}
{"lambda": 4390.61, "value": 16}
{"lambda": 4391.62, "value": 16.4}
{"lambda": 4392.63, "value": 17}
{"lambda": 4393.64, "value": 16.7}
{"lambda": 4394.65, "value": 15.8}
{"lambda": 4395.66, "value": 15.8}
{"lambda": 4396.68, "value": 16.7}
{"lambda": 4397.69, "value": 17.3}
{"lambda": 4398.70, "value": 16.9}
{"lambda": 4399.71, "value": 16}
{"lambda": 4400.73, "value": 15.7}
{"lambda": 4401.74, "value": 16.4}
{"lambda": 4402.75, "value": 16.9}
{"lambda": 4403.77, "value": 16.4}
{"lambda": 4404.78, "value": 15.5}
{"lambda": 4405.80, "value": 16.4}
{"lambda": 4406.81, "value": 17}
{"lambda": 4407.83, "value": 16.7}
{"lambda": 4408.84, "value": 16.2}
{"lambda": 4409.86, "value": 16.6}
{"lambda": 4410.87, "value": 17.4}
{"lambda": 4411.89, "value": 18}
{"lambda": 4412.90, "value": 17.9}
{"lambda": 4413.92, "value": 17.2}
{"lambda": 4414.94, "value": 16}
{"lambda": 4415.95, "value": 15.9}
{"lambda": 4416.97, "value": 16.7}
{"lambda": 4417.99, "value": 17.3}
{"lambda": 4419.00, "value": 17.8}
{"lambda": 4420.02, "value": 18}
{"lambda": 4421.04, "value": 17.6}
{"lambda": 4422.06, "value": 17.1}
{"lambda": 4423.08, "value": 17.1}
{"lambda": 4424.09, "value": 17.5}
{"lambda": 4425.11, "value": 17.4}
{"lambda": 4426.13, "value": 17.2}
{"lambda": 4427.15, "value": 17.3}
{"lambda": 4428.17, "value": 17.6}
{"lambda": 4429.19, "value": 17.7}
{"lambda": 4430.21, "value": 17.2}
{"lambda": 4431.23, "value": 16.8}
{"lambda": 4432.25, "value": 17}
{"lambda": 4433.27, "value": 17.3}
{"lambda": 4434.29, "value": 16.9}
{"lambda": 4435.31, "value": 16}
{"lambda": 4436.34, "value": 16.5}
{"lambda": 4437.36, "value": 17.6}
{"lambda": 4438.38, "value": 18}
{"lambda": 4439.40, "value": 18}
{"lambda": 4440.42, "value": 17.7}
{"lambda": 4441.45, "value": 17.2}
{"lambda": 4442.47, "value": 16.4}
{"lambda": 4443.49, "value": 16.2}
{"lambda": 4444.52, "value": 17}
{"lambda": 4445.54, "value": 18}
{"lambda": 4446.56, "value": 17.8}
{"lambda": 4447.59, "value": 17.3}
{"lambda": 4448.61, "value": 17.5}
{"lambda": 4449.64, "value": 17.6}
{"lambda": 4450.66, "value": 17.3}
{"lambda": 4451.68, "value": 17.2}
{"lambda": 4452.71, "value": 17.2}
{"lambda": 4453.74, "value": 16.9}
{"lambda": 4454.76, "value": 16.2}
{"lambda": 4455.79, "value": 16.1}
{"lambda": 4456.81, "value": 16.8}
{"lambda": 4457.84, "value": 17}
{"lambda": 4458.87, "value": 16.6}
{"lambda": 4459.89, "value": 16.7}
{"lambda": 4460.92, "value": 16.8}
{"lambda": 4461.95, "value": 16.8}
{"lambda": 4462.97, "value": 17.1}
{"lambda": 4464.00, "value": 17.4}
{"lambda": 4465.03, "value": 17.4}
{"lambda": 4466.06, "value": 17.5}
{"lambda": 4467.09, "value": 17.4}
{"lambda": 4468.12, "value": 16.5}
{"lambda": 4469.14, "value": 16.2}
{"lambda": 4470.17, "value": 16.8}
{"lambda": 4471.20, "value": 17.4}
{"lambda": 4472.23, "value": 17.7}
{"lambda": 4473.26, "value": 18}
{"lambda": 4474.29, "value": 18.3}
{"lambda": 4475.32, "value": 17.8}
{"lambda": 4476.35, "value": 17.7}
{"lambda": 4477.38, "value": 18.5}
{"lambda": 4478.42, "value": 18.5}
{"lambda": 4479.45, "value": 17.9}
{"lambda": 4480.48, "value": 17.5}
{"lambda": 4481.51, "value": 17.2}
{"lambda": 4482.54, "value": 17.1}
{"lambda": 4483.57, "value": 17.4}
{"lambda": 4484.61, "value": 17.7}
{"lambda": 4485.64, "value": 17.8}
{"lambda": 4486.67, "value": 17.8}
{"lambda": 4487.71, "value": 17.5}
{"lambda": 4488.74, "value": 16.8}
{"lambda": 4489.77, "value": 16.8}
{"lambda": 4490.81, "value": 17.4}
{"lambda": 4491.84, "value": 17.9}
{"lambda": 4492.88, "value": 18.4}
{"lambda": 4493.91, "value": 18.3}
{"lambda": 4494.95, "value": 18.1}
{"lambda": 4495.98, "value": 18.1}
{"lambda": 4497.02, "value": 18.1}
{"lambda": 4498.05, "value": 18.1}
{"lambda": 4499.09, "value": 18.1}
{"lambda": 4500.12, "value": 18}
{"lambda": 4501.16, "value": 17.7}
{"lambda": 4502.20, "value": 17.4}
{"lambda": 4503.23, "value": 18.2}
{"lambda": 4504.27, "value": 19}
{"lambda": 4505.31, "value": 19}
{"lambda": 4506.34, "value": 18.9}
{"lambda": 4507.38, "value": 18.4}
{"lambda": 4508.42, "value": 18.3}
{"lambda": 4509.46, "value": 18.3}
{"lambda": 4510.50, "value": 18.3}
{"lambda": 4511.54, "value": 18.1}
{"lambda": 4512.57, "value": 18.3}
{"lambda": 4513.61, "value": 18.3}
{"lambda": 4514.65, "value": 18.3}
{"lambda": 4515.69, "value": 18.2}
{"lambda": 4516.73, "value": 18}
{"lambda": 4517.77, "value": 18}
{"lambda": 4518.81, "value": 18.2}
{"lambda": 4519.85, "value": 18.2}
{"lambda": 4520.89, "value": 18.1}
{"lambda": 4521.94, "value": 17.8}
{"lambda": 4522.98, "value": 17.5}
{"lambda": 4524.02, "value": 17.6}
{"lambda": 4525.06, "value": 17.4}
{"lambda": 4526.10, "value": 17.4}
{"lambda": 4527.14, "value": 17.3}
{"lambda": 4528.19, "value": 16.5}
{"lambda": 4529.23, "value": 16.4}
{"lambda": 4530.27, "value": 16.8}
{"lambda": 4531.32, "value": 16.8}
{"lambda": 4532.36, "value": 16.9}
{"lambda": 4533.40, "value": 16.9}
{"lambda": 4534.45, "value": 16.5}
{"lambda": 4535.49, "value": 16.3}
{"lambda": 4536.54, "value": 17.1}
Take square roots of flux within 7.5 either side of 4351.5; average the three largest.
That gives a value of 4.18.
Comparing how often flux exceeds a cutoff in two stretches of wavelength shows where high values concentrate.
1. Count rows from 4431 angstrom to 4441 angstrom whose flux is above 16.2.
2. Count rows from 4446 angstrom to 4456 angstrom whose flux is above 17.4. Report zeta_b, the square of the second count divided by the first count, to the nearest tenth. 1.0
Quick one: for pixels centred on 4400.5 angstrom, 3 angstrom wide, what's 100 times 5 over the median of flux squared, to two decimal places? 1.95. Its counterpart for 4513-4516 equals 1.49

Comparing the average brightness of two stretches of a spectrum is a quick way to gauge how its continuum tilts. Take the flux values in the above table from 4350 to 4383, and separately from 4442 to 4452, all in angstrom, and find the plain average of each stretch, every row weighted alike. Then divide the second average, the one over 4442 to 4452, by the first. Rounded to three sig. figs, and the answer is 1.03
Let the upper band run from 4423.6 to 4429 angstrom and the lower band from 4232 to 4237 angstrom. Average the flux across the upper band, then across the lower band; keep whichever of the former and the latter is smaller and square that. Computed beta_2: 255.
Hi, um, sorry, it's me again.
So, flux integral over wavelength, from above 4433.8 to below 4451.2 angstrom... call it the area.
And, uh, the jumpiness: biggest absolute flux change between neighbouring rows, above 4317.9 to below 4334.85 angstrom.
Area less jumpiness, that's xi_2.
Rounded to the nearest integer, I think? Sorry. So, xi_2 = 298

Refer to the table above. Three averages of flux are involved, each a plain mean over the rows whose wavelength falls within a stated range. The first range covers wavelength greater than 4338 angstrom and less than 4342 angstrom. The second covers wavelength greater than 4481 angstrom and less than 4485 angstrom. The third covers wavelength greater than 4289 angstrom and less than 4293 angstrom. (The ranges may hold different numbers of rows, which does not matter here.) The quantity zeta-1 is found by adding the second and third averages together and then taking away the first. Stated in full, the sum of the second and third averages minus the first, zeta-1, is 20.7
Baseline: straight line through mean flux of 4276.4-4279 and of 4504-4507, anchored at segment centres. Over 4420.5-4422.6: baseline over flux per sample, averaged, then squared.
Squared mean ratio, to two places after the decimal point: 1.10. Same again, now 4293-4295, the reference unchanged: 1.18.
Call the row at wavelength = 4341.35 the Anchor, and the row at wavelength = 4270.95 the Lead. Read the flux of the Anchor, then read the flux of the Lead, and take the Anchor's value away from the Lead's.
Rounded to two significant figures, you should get 2.6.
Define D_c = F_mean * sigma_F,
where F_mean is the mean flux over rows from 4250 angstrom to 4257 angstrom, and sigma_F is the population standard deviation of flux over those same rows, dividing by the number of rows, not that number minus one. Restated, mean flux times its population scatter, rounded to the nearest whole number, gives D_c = 15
